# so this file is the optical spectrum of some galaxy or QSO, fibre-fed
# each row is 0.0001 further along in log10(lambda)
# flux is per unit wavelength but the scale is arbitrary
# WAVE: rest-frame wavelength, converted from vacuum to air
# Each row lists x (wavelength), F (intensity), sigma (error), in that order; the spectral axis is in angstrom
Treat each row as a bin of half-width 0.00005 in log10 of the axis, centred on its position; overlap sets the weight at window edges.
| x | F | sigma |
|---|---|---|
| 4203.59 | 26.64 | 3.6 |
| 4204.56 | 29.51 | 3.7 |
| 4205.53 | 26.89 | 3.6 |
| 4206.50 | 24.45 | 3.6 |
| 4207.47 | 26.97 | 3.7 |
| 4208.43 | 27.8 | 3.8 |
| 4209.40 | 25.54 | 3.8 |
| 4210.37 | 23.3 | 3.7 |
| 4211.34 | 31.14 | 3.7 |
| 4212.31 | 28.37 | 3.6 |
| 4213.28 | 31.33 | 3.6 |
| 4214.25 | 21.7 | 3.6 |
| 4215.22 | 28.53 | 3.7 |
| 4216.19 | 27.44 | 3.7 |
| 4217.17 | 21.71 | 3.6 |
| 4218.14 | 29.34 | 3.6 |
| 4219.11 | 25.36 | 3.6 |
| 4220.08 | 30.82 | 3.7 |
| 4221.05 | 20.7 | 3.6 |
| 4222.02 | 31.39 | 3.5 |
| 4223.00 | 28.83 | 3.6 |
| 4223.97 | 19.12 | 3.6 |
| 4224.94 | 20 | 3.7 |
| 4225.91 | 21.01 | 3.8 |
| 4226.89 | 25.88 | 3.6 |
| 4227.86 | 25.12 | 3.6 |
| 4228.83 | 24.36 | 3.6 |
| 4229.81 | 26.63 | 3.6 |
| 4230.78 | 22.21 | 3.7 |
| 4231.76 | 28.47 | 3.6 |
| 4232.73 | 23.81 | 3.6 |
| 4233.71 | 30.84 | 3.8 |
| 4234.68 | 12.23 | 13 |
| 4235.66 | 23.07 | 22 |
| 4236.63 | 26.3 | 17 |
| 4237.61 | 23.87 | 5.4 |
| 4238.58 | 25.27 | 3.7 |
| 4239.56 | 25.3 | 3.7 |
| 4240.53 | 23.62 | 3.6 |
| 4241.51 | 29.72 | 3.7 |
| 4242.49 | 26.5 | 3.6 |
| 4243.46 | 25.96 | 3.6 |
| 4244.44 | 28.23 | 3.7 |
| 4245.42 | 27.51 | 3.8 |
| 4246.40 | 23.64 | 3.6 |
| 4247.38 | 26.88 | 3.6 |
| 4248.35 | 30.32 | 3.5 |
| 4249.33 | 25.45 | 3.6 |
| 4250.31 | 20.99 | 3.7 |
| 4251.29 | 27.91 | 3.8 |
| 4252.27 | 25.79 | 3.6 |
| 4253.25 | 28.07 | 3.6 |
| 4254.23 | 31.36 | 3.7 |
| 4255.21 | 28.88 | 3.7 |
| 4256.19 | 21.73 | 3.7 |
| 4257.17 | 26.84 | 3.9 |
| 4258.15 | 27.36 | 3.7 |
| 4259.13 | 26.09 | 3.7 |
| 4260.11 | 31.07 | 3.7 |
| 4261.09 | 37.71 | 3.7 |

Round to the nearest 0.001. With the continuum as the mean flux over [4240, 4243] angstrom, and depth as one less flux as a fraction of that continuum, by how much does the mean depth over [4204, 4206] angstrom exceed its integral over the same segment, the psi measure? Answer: 0.056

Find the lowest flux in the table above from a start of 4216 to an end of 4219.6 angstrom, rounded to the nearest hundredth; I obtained 21.71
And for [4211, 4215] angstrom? 21.70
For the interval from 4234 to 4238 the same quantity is 12.23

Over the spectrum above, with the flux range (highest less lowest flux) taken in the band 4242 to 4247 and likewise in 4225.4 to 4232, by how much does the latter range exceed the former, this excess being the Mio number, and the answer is 3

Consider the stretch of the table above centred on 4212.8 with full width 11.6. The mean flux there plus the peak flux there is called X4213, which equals 58.3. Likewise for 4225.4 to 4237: 55.0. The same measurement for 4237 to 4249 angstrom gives 56.7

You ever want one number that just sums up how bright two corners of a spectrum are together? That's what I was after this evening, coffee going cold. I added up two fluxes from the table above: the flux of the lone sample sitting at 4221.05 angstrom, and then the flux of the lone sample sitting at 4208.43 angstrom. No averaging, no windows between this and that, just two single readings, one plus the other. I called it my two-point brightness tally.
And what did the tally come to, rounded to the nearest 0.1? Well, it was 48.5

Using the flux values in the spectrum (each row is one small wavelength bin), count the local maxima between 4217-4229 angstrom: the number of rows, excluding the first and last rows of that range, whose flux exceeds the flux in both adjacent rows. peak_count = 4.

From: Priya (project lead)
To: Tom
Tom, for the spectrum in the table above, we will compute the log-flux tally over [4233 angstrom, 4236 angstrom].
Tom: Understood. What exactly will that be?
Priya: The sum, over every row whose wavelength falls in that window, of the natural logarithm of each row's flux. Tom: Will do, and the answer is 9.07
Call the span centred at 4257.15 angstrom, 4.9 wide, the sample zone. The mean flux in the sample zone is 26.2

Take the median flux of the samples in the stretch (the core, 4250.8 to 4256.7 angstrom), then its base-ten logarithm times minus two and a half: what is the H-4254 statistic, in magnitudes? -3.62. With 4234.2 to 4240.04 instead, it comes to -3.48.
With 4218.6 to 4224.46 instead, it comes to -3.58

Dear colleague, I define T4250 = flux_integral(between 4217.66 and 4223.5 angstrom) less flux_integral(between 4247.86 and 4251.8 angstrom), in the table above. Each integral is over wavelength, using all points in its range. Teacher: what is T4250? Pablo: 59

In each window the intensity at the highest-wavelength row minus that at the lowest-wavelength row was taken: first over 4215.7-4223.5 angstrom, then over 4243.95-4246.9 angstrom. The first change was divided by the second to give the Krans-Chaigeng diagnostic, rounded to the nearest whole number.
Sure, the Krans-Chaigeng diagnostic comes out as 0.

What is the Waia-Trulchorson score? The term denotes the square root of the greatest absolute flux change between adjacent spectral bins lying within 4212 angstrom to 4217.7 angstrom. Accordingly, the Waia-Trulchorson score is 3.1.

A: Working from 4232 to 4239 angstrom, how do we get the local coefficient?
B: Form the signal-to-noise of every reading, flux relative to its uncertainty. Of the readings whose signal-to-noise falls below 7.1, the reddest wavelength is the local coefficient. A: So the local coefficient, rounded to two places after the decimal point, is 4238.58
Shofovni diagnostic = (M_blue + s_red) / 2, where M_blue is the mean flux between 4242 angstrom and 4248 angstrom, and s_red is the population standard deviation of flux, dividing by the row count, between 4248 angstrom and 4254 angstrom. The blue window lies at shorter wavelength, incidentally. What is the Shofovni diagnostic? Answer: 14.7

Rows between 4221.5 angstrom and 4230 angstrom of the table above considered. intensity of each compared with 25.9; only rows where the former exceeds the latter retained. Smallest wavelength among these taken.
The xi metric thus 4222.02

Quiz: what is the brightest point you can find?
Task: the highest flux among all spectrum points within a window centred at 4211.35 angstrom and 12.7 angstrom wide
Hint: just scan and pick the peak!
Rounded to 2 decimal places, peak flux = 31.33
